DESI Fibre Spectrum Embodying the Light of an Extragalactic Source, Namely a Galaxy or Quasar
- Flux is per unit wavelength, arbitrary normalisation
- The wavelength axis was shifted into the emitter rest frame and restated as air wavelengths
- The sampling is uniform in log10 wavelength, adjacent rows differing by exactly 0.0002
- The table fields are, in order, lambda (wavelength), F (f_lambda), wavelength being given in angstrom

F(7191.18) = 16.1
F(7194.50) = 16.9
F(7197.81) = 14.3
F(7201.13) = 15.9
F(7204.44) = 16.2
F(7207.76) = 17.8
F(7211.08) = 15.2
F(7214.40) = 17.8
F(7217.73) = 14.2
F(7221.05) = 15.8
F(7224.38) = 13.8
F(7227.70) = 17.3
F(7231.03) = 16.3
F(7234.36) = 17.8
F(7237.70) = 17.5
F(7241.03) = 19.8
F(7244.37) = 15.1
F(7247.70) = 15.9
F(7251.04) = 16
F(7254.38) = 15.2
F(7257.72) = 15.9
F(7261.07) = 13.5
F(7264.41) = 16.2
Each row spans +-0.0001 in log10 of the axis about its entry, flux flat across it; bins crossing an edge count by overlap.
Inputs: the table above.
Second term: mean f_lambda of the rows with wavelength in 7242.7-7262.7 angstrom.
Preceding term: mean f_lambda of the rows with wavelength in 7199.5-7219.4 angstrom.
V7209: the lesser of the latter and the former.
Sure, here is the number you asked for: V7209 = 15.3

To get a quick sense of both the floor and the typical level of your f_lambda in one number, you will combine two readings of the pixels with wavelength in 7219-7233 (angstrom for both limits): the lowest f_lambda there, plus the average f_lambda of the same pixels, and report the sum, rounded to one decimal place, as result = 29.6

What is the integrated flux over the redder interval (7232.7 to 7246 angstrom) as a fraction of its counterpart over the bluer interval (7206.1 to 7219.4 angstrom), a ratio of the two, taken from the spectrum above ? 1.08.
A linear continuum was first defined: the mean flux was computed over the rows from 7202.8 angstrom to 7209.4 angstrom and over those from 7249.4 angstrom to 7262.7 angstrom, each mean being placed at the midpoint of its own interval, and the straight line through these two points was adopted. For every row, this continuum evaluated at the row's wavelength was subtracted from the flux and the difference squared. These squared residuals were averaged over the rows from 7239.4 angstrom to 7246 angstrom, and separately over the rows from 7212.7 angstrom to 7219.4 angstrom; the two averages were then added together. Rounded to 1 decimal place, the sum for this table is 11.9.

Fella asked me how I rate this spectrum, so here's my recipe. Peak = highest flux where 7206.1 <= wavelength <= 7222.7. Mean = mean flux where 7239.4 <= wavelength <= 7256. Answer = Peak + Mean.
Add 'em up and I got 34.2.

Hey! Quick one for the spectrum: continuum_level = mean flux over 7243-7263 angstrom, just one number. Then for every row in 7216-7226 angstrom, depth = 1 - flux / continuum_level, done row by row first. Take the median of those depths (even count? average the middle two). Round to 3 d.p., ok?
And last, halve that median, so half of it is 0.035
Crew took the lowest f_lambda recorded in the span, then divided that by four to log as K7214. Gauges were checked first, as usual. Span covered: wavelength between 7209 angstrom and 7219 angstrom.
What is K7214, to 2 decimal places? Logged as 3.55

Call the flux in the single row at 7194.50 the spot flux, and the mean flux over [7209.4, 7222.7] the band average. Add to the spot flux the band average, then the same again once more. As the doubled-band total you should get 48.4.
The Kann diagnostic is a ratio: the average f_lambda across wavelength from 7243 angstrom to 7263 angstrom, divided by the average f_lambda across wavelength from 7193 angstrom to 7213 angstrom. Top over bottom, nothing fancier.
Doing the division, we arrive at 0.95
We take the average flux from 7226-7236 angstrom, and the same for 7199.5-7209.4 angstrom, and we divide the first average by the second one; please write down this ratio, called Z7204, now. 1.03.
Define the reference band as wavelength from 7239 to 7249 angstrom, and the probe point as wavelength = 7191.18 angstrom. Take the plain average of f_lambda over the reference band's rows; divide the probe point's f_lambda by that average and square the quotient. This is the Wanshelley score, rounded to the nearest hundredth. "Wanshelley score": 0.90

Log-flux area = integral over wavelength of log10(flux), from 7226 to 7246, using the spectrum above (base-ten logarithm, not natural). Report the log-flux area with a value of 24.7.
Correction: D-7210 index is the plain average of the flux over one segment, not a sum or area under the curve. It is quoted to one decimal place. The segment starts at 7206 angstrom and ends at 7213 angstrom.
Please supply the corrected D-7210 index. 16.5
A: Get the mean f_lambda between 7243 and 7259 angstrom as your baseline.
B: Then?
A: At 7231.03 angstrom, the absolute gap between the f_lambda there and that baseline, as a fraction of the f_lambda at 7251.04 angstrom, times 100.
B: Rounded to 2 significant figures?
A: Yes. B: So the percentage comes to 4.2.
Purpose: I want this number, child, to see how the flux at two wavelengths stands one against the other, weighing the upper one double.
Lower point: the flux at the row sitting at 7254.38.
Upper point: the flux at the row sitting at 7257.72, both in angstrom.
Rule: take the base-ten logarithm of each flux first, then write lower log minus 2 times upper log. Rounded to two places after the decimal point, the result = -1.22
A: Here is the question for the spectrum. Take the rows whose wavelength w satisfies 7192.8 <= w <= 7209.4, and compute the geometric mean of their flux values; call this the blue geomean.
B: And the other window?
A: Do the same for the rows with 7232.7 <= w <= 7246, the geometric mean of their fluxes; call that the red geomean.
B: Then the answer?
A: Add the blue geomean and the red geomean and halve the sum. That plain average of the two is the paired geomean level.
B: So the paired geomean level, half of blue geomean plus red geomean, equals 16.8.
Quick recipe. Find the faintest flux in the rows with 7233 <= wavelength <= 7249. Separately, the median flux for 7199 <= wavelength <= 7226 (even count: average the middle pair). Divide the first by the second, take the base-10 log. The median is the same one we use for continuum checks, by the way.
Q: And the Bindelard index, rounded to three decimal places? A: -0.021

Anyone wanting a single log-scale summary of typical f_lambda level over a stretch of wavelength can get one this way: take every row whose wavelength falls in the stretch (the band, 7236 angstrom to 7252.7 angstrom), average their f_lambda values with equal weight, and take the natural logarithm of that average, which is 2.82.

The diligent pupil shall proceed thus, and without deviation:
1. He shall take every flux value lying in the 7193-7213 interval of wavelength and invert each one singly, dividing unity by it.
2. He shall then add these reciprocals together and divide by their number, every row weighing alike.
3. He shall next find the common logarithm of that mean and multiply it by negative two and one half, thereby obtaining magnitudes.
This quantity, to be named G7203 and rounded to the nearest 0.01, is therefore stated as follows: 3.01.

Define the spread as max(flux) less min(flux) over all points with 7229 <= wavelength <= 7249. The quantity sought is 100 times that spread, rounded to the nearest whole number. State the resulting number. 470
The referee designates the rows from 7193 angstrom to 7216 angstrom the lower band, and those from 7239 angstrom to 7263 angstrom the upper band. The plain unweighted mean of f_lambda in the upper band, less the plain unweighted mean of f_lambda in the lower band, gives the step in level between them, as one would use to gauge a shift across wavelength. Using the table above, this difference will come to -0.4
